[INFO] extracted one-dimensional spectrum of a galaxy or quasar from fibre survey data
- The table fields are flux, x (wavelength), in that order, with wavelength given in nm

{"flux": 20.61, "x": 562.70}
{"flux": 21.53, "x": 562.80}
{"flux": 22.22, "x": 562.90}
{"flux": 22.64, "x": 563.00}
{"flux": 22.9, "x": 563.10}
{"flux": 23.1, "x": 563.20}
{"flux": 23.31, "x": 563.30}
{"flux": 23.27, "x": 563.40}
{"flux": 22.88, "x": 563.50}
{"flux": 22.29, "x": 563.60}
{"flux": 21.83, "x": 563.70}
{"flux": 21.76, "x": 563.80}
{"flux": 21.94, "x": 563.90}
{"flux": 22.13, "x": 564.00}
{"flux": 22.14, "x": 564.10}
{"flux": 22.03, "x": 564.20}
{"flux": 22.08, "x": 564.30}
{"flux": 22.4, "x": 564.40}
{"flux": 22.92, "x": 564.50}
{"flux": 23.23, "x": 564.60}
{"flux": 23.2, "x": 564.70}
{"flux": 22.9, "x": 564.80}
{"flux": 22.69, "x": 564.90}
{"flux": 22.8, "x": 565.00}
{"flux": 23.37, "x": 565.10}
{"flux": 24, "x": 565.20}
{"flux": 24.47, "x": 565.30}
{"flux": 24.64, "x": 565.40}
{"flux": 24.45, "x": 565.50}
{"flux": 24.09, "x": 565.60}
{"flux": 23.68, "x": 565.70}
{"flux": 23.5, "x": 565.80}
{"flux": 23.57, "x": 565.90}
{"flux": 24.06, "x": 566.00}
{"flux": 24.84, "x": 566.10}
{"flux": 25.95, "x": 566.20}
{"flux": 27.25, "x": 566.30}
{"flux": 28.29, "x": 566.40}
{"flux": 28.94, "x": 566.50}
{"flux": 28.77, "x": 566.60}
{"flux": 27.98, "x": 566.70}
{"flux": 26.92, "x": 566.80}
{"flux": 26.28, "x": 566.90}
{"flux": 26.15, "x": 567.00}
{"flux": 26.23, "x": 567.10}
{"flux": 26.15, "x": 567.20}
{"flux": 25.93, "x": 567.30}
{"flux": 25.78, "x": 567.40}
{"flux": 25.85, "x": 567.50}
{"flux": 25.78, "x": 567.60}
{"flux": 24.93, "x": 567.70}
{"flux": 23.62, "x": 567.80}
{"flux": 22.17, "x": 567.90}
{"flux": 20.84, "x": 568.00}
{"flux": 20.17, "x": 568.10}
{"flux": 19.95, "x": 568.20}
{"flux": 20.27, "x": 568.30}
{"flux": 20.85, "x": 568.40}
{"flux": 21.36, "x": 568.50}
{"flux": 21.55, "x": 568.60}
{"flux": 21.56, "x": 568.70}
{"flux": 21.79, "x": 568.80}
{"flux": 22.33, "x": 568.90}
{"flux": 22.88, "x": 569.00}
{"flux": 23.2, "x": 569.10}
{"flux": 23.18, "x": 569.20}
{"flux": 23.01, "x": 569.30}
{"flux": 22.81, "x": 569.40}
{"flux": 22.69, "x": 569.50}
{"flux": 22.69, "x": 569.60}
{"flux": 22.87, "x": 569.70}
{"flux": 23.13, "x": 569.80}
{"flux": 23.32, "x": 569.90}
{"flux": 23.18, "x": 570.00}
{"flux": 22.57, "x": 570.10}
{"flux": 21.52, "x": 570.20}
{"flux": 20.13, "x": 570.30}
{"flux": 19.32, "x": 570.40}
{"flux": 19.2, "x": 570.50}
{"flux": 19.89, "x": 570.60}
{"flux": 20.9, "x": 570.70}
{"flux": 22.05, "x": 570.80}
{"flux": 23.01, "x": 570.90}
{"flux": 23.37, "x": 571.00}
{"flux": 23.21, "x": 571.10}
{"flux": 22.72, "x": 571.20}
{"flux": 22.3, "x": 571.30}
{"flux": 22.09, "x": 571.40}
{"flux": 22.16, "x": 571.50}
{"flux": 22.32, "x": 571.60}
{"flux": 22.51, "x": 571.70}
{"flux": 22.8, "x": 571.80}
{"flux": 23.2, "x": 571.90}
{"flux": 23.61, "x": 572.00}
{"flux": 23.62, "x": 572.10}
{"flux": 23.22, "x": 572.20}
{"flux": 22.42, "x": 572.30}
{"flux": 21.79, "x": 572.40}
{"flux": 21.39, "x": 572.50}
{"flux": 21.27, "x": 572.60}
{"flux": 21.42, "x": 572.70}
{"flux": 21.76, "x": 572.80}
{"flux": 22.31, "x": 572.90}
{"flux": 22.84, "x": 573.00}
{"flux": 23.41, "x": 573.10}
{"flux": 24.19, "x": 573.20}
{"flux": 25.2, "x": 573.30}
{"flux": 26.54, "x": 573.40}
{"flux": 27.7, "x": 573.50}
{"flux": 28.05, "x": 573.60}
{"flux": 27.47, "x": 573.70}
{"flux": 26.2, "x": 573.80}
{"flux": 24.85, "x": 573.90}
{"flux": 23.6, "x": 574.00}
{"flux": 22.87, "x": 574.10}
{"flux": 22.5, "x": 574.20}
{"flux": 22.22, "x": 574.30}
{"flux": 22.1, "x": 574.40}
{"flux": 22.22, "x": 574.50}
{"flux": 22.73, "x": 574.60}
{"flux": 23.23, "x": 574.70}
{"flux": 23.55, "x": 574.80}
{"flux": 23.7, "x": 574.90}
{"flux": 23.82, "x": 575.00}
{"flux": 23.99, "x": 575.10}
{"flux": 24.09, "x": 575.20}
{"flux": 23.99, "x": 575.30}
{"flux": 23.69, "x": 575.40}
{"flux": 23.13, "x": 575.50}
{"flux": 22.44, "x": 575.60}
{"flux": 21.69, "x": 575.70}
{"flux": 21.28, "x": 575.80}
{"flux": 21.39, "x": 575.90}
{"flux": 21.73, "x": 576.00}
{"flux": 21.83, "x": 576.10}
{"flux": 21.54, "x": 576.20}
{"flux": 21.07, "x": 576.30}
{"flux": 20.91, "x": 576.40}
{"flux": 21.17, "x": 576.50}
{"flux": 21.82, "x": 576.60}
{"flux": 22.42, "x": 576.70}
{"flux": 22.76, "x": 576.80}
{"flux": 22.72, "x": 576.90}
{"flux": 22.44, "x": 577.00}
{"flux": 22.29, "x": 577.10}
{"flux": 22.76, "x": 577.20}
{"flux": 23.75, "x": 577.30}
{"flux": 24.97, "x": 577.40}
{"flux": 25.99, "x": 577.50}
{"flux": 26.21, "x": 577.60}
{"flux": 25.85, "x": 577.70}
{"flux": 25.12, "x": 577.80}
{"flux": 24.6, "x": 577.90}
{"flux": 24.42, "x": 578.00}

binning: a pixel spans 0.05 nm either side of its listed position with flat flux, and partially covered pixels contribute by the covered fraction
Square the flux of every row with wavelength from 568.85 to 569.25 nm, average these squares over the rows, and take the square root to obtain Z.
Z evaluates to 22.9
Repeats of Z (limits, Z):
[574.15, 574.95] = 22.8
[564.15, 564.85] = 22.7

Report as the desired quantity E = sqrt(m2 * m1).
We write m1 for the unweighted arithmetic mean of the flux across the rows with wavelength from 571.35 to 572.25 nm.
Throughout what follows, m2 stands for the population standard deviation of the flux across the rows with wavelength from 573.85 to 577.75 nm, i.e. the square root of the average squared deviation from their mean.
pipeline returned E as 5.5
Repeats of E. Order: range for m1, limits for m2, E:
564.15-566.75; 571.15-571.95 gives 2.9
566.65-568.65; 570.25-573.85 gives 7.1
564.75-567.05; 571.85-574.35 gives 7.1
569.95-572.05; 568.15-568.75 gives 3.7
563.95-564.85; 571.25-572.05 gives 3.4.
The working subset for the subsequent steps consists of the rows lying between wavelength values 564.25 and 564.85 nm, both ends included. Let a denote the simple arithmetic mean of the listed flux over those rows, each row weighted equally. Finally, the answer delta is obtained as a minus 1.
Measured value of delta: 21.8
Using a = 22.8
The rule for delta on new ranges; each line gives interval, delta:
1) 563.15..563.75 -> 21.8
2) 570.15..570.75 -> 19.2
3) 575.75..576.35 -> 20.5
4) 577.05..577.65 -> 23.3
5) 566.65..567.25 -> 25.6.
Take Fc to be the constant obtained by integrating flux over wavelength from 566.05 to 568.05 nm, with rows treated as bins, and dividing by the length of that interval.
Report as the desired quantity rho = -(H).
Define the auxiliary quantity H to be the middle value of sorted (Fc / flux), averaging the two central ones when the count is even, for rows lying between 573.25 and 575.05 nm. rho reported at -1.10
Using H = 1.097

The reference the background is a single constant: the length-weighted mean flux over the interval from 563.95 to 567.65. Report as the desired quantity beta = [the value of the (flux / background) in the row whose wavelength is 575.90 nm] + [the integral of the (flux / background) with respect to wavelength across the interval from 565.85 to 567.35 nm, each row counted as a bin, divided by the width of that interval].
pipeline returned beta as 1.94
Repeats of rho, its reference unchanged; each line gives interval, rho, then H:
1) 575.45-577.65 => -1.16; 1.160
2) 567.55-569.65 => -1.16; 1.161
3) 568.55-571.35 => -1.14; 1.143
